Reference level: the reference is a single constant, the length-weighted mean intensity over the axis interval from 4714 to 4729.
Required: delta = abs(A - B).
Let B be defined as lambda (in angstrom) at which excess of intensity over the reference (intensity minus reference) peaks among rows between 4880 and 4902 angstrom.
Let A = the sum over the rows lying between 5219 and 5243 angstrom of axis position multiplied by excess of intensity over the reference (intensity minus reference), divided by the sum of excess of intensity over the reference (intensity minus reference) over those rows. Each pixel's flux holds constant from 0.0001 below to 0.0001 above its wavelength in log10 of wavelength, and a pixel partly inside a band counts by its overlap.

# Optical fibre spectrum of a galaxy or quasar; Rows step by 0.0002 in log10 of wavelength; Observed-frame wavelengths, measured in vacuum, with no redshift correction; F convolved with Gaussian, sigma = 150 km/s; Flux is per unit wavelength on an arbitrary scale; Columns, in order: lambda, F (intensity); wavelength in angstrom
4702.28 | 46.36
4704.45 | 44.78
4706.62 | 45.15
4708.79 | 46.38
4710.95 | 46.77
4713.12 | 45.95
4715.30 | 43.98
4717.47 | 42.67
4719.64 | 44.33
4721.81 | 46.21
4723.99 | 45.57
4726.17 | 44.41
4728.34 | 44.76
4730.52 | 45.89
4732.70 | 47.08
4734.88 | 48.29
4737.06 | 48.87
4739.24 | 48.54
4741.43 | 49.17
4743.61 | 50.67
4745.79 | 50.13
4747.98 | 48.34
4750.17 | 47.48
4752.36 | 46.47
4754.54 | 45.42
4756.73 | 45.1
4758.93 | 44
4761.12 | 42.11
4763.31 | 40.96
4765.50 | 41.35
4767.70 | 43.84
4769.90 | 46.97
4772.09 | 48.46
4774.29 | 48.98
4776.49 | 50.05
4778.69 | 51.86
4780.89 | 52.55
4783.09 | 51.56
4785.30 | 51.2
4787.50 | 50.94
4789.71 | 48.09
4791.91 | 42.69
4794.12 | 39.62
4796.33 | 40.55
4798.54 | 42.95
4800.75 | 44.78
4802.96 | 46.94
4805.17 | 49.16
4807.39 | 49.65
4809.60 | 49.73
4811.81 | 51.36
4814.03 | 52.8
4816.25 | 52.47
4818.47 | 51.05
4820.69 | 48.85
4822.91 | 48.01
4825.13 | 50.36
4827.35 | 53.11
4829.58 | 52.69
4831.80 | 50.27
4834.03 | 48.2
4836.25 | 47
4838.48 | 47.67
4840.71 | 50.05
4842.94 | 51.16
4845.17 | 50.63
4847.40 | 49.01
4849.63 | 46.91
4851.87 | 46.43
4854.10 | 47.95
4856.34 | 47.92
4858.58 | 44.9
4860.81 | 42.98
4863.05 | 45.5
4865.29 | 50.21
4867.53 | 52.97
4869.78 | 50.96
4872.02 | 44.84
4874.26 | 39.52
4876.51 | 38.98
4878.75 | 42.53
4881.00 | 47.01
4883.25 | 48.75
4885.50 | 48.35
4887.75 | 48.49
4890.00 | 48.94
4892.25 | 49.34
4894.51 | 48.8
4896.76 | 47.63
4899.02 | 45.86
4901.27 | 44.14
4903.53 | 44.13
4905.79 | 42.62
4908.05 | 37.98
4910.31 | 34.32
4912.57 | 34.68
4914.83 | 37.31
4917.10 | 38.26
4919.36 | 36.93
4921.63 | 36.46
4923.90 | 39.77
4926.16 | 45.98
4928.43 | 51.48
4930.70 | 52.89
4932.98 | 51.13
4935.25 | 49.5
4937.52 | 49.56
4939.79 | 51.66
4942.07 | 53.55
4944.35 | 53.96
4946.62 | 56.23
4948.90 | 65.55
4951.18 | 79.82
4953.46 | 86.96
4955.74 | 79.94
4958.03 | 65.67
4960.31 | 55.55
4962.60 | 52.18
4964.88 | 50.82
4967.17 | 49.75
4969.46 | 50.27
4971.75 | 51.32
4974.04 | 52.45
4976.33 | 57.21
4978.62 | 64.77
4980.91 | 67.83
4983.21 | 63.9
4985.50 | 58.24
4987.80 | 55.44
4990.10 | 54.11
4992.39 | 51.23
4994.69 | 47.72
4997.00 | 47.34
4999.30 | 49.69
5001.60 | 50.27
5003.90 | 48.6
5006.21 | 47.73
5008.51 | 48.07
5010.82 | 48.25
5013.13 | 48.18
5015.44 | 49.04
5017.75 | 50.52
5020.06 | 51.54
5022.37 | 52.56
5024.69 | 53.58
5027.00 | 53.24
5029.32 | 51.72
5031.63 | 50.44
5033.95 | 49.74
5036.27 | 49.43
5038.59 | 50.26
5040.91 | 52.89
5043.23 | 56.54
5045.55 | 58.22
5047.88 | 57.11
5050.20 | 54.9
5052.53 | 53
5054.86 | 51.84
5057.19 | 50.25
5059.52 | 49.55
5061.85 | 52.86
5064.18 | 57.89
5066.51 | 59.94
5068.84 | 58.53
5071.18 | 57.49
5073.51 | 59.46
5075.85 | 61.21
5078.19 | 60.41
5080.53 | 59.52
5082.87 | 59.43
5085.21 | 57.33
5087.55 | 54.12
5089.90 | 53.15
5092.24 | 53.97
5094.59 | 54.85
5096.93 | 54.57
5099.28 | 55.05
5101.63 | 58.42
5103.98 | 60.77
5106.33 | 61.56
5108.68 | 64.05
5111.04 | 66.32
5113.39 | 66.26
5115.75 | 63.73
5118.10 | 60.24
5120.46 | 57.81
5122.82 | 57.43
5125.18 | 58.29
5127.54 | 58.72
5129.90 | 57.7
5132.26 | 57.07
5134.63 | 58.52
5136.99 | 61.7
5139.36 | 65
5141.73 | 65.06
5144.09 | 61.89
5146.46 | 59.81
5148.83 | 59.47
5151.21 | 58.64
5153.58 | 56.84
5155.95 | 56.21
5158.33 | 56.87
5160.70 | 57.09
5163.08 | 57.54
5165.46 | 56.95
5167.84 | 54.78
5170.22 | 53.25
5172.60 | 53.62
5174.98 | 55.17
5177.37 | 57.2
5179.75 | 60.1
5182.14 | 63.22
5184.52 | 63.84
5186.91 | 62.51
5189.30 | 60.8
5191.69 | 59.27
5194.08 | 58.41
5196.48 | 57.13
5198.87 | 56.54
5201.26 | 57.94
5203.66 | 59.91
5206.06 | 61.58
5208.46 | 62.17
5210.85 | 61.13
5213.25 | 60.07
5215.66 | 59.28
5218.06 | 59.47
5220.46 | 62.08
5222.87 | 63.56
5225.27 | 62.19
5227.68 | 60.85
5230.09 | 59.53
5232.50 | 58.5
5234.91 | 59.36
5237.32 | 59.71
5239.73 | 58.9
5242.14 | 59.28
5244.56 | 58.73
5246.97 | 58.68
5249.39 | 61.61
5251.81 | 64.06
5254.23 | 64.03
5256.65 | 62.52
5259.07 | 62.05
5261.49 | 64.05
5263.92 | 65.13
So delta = 338.5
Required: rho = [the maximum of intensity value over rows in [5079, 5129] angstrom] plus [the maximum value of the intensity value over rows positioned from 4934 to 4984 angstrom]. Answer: 153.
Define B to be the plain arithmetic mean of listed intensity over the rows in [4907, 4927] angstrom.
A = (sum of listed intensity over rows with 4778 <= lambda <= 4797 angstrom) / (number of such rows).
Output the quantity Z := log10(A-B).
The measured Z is 1.0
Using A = 48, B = 38.0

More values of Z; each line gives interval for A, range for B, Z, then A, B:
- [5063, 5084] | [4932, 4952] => 0.4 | 59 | 56.8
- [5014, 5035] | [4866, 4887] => 0.7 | 51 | 46.0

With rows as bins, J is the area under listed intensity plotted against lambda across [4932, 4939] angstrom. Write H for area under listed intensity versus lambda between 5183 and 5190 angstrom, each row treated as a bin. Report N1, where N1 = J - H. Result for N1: -87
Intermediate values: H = 438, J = 351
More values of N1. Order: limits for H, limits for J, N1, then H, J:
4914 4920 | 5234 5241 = 190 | 225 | 416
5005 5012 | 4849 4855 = -54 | 336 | 282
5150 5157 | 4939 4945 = -83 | 401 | 318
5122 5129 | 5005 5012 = -71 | 407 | 336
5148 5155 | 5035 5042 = -51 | 407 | 356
